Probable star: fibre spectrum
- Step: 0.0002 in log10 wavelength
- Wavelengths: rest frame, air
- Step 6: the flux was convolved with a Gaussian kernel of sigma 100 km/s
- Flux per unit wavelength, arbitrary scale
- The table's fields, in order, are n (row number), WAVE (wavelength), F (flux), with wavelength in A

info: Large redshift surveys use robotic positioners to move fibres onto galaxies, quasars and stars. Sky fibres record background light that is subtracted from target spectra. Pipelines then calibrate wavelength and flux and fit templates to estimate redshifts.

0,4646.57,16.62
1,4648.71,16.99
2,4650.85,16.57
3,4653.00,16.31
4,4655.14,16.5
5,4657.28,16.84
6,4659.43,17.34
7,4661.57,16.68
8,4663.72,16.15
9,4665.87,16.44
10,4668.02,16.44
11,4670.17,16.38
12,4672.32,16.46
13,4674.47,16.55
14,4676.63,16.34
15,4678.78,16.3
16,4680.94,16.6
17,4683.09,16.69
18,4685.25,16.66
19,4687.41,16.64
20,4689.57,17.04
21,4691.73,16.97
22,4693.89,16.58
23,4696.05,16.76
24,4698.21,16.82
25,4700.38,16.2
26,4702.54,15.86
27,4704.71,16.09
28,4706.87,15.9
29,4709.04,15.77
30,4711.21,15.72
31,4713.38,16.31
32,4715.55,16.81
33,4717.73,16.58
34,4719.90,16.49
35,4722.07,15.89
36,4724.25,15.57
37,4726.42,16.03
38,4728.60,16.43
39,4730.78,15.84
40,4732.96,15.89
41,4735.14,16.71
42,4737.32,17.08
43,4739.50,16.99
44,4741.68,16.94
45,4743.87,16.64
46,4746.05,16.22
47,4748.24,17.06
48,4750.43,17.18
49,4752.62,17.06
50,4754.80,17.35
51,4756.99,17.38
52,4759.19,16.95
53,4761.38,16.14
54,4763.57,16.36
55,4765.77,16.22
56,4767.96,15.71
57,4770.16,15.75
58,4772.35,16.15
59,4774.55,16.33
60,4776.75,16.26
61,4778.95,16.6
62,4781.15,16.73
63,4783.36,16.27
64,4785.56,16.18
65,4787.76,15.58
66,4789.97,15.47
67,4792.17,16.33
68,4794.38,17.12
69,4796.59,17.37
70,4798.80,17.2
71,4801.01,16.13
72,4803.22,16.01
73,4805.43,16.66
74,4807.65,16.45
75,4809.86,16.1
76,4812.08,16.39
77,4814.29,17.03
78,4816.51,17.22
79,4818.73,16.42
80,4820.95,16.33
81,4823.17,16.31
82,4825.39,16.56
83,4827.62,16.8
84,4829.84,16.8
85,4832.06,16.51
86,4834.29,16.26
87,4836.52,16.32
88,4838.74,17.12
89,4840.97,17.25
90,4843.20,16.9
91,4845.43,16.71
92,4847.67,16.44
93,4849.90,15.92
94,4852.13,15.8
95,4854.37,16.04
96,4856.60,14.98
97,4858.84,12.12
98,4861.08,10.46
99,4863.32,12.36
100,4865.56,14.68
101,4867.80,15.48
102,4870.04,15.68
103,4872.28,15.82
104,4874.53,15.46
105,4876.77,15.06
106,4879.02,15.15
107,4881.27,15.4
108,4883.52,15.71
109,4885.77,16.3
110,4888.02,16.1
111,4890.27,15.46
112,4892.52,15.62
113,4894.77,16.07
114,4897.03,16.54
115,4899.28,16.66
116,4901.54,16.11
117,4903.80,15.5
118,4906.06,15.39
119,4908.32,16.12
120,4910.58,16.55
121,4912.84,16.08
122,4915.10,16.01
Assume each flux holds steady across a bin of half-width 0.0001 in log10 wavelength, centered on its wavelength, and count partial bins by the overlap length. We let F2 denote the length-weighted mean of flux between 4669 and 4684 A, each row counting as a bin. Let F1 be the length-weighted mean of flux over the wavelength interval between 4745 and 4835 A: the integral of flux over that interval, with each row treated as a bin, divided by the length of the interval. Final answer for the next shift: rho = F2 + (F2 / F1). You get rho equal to 17.47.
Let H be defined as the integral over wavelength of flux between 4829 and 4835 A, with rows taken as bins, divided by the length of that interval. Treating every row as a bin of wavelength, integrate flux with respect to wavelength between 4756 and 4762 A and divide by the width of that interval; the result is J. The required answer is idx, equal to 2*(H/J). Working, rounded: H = 16.5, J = 16.8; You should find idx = 1.96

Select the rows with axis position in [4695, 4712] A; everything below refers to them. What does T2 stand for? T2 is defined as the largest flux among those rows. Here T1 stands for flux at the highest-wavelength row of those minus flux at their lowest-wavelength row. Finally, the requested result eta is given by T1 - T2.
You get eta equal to -17.9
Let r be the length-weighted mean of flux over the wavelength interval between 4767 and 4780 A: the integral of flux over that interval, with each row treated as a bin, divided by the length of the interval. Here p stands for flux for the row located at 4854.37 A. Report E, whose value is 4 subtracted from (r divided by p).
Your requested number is -2.99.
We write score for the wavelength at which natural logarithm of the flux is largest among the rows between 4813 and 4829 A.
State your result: 4816.51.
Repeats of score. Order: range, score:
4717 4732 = 4717.73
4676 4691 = 4689.57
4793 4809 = 4796.59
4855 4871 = 4870.04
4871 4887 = 4885.77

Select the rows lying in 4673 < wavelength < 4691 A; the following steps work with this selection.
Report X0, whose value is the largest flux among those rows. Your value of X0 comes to 17.04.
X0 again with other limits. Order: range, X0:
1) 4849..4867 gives 16.04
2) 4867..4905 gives 16.66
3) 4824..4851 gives 17.25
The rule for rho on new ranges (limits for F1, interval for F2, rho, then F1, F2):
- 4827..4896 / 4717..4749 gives 17.47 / 15.6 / 16.4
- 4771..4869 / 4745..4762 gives 17.99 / 16.0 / 16.9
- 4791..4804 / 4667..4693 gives 17.58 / 16.7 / 16.6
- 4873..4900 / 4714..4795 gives 17.48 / 15.8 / 16.4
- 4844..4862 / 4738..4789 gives 17.63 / 14.9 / 16.5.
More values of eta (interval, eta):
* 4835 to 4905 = -18.1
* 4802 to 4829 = -16.4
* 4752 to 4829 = -17.6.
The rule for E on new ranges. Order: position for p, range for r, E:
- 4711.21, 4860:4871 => -3.13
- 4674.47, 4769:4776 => -3.03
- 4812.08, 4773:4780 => -3.00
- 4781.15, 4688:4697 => -2.99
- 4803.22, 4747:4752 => -2.93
